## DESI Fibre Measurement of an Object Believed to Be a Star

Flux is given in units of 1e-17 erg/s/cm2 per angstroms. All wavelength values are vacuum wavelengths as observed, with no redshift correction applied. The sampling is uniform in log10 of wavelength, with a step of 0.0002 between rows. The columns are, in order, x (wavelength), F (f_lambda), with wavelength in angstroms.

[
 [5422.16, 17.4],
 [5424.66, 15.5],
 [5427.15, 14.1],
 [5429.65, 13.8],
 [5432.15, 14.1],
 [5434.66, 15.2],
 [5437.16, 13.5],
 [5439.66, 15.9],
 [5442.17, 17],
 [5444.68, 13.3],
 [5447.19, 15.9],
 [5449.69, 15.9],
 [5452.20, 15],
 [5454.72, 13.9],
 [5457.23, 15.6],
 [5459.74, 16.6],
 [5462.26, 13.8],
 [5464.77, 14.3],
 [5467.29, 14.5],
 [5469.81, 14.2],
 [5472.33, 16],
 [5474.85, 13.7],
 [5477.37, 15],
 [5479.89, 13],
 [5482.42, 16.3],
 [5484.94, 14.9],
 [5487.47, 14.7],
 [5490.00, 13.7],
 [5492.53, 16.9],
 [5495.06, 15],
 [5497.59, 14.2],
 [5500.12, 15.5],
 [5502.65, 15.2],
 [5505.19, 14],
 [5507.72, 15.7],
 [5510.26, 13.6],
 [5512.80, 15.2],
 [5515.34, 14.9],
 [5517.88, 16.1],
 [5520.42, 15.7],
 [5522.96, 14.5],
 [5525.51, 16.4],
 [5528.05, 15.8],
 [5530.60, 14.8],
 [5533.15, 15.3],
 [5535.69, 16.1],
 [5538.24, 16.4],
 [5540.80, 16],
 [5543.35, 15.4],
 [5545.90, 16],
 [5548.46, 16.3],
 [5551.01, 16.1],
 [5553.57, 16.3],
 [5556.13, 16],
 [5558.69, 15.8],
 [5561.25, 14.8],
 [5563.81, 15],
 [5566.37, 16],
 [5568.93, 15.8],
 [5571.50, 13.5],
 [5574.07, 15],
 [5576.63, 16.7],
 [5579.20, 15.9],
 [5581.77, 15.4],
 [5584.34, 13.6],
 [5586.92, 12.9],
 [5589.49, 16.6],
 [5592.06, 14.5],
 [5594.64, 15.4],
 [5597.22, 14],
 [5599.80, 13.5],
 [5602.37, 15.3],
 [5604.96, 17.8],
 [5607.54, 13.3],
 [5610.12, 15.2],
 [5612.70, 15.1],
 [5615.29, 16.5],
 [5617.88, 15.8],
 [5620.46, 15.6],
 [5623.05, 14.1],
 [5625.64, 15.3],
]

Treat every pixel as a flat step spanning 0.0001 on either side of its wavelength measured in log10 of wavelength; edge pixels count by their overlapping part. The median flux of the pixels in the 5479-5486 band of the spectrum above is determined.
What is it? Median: 14.9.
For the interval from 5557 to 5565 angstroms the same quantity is 15.0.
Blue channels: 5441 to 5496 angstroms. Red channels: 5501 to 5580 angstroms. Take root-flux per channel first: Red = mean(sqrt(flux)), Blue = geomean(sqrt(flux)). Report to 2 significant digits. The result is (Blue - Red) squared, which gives 0.0052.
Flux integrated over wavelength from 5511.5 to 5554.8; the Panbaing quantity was 681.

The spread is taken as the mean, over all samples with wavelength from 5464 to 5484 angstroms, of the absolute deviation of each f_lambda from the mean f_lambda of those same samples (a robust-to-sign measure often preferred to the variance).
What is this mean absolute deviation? 0.86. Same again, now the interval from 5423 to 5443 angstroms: 1.01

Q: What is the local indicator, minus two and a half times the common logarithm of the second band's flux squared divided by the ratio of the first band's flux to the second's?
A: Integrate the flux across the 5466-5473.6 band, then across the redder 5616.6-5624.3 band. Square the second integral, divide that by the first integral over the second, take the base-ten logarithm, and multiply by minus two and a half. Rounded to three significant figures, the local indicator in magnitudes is -10.4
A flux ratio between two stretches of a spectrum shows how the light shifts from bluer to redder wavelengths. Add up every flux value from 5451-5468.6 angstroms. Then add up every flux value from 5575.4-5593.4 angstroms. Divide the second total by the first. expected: 1.02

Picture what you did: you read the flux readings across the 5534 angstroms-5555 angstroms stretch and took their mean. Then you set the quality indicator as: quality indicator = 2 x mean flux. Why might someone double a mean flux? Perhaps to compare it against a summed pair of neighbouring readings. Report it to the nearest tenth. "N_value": 32.1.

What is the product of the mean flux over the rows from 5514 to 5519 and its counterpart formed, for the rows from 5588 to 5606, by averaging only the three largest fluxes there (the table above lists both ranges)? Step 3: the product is 257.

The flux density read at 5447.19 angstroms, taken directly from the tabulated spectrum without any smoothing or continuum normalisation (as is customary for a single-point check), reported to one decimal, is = 15.9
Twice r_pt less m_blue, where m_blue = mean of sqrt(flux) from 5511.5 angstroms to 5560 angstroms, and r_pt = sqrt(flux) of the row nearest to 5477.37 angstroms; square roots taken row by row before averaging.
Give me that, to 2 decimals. 3.78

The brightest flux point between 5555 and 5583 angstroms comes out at 16.7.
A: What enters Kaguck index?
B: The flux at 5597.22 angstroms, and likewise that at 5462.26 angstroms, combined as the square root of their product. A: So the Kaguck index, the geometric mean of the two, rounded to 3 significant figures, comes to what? 13.9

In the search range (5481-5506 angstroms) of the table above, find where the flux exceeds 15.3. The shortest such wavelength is 5482.42 angstroms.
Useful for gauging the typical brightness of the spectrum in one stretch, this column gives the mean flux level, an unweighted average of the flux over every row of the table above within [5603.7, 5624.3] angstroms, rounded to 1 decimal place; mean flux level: 15.4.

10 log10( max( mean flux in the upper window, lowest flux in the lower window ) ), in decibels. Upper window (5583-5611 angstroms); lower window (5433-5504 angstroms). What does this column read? 11.7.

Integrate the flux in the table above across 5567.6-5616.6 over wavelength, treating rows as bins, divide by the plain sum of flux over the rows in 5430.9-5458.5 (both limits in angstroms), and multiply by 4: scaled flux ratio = 18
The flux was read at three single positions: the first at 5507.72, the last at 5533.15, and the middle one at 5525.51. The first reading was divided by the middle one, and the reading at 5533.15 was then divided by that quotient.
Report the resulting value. 16.0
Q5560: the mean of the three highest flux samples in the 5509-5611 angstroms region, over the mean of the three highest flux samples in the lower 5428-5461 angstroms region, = 1.032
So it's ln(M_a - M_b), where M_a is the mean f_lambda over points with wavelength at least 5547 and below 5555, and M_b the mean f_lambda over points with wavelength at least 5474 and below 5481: 0.8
